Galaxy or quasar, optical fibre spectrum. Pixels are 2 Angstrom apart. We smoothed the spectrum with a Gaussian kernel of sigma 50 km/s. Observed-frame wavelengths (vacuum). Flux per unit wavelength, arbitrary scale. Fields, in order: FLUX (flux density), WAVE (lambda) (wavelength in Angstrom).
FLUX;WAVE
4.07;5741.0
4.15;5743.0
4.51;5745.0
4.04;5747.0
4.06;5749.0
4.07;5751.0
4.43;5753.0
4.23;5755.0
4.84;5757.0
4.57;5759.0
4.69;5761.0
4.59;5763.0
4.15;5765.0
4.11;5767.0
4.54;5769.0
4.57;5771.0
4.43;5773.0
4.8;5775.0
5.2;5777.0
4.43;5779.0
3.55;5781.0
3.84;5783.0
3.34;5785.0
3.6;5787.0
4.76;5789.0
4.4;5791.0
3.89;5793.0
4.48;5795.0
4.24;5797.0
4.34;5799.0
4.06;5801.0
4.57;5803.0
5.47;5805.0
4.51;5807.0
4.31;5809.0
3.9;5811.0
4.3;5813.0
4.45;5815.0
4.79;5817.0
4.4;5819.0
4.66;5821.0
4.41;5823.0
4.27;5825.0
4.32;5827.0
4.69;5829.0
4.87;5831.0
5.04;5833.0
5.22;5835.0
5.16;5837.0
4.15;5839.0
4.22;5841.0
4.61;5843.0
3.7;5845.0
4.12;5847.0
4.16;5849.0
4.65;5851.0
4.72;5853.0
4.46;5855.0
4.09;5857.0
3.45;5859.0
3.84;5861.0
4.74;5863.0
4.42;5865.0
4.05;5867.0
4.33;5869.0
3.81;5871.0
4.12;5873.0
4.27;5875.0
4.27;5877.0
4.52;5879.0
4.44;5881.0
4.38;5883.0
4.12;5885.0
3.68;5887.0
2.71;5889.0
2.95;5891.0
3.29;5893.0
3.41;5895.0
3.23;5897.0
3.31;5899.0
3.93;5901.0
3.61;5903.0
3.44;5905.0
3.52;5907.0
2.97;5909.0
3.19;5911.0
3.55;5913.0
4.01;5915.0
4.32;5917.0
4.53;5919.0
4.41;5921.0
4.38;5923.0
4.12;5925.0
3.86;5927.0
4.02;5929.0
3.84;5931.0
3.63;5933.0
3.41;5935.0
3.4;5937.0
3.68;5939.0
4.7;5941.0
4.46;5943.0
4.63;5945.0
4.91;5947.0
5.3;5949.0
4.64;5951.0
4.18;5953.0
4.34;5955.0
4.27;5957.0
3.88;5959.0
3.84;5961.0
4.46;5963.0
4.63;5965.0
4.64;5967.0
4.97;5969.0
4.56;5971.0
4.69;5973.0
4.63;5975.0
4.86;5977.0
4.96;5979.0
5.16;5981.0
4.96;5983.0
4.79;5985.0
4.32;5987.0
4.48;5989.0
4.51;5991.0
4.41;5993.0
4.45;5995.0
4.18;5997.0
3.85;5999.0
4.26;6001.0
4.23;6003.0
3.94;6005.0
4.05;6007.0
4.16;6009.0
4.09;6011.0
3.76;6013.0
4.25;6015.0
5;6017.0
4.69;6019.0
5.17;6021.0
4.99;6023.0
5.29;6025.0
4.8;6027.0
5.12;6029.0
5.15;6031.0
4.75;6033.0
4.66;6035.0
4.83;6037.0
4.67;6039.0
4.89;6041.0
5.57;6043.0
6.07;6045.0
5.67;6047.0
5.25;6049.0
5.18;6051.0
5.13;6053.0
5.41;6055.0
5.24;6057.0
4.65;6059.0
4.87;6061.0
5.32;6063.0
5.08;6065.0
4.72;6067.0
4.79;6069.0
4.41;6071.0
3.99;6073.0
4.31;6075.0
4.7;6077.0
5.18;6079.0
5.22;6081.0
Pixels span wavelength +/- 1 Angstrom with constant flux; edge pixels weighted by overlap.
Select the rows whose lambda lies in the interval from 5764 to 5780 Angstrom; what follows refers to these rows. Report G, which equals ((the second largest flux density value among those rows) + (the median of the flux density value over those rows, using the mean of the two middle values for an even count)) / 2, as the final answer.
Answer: 4.64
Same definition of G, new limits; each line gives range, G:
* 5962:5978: 4.75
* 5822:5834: 4.71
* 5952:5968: 4.47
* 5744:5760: 4.45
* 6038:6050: 5.54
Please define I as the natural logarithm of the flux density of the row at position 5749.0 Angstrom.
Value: 1.401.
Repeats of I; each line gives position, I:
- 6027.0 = 1.569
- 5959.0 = 1.356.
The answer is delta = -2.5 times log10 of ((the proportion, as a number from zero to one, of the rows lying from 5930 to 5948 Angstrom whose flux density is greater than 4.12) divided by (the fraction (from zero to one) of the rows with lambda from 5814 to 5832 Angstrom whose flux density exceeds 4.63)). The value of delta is 0.00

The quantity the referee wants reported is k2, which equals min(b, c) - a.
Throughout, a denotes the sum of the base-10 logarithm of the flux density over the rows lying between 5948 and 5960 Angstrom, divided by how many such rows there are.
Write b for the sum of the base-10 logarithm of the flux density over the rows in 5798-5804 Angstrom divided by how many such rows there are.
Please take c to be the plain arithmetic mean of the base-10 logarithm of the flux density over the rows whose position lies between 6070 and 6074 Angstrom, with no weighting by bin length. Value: -0.022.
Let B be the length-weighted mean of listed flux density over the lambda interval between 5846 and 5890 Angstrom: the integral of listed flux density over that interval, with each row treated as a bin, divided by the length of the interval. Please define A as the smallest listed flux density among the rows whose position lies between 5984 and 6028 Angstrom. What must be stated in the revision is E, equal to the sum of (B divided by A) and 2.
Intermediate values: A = 3.76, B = 4.2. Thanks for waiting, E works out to 3.10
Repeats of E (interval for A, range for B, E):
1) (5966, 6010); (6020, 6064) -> 3.33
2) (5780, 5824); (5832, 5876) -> 3.30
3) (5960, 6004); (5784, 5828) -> 3.13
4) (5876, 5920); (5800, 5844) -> 3.68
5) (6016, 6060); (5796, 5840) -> 2.98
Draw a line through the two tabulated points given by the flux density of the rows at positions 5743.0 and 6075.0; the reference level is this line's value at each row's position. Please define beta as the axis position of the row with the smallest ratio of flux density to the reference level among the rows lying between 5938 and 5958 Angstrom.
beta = 5939.0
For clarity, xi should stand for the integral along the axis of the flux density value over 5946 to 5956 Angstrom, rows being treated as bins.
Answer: 47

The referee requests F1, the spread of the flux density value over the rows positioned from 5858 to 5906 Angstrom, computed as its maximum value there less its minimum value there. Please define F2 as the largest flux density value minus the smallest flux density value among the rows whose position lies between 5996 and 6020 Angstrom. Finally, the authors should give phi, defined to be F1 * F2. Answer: 2.5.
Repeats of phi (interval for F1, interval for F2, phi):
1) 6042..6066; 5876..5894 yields 2.6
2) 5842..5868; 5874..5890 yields 2.3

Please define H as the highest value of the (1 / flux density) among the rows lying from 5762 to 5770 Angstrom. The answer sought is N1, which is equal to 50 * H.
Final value 12.2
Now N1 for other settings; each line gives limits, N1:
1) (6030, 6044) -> 10.7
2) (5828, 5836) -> 10.7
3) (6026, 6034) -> 10.5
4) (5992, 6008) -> 13.0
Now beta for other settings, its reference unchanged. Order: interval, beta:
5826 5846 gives 5845.0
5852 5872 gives 5859.0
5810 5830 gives 5811.0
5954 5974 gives 5961.0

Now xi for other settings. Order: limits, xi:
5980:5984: 20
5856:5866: 41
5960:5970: 45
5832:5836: 21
